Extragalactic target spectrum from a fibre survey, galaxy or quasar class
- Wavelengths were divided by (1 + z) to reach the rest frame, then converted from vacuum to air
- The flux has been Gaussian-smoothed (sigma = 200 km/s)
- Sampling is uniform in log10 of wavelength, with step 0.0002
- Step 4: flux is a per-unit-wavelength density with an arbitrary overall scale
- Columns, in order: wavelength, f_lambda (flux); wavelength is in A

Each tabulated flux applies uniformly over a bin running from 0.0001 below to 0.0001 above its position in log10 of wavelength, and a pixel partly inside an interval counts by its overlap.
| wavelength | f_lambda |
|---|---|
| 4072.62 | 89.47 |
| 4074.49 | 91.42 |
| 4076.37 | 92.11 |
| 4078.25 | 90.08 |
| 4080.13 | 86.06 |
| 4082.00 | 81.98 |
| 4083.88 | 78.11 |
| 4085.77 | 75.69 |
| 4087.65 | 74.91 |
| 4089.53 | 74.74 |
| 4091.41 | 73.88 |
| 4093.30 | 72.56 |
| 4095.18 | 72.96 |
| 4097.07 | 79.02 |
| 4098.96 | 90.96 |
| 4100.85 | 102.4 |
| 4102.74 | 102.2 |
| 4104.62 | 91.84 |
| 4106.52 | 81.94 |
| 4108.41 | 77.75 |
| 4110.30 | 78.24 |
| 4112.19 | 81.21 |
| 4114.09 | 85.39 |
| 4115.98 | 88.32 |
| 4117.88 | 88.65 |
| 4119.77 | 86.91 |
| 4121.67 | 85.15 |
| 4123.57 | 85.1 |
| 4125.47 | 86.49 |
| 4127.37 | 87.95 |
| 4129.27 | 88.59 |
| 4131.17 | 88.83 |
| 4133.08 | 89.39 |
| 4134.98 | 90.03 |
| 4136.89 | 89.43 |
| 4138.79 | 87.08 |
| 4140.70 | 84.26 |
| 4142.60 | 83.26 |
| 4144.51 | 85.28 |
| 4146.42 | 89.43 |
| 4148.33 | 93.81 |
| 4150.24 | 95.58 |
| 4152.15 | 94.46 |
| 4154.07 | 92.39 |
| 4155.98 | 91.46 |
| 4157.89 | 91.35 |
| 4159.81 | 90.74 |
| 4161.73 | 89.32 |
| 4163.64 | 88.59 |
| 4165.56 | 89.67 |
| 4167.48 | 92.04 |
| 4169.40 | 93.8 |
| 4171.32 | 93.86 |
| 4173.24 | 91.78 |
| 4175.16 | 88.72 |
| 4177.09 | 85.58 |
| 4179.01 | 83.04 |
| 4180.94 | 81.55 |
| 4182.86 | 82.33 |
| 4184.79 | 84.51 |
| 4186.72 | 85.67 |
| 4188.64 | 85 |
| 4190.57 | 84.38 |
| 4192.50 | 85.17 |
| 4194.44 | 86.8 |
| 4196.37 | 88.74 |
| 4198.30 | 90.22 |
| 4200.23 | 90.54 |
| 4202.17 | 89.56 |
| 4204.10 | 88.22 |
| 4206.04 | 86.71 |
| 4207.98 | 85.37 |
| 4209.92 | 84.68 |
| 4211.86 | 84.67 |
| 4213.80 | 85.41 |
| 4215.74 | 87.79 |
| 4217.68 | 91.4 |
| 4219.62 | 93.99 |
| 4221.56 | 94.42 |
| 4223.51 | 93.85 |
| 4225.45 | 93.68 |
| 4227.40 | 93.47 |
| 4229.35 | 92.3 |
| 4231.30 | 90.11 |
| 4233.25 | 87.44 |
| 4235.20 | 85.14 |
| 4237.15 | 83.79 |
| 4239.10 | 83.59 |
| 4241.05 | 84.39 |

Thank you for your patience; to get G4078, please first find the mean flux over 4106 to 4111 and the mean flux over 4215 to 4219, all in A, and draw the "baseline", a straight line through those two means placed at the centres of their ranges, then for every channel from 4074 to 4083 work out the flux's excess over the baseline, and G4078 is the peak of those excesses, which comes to 16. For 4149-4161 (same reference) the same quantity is 12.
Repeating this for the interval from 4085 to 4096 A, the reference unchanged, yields -1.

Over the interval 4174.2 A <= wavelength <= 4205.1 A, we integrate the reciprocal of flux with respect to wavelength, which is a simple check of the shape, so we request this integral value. 0.36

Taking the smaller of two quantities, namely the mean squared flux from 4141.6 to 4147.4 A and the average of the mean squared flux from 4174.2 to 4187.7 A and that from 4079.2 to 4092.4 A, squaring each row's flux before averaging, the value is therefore 6615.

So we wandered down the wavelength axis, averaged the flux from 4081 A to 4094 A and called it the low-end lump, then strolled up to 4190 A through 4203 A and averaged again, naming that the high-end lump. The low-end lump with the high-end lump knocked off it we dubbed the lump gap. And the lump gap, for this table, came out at -12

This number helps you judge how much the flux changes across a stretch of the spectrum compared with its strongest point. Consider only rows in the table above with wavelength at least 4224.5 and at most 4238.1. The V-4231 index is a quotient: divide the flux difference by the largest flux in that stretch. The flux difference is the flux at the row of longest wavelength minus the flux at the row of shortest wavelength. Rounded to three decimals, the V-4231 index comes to -0.106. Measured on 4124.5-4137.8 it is 0.033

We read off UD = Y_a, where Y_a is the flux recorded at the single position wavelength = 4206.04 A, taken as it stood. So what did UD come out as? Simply 86.71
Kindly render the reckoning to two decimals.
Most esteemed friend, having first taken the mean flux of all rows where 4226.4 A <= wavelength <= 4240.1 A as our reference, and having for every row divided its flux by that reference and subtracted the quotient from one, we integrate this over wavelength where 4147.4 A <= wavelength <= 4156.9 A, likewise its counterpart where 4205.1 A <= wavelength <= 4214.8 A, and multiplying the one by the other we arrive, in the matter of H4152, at -0.17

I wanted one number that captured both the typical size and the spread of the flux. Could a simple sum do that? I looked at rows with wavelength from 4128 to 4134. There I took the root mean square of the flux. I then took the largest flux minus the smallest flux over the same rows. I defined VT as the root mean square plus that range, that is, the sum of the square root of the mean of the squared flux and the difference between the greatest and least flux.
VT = 89.7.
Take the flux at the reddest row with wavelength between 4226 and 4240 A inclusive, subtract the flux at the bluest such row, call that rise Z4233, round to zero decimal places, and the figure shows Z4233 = -10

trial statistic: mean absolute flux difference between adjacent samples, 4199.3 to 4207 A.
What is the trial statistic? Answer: 1.28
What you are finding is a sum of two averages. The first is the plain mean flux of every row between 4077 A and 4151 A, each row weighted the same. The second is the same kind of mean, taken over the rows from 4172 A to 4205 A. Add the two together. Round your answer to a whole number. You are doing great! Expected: 172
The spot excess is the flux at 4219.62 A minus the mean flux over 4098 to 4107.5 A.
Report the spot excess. 0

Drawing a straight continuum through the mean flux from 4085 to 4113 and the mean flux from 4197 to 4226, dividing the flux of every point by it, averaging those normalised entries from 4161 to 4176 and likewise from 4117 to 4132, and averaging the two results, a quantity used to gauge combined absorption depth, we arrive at 1.05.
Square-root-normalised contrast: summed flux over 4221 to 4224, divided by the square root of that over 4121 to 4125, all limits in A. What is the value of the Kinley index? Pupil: 14.4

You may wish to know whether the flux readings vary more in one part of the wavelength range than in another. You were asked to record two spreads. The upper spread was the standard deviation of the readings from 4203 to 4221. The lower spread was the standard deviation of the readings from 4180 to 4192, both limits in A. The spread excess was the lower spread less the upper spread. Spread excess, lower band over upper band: -1.6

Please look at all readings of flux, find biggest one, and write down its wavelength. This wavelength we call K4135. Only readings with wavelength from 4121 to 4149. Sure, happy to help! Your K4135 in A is 4148.33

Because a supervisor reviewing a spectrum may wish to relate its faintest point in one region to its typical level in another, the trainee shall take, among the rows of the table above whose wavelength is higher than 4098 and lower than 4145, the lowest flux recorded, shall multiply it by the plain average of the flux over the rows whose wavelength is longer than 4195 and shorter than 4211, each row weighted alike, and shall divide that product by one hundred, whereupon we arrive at 68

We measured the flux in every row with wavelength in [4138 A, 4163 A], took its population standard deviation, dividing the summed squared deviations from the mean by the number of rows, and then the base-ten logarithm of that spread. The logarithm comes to 0.58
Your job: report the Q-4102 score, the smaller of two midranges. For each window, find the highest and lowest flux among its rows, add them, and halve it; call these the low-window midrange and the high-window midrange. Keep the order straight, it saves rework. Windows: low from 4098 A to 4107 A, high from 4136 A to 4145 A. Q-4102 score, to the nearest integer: 86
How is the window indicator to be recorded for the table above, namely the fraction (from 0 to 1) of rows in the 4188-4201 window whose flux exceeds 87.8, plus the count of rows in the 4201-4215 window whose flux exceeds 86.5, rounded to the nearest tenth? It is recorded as 3.4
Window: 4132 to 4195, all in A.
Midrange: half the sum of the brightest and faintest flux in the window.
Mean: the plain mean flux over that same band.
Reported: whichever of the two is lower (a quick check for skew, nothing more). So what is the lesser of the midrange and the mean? 88.5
